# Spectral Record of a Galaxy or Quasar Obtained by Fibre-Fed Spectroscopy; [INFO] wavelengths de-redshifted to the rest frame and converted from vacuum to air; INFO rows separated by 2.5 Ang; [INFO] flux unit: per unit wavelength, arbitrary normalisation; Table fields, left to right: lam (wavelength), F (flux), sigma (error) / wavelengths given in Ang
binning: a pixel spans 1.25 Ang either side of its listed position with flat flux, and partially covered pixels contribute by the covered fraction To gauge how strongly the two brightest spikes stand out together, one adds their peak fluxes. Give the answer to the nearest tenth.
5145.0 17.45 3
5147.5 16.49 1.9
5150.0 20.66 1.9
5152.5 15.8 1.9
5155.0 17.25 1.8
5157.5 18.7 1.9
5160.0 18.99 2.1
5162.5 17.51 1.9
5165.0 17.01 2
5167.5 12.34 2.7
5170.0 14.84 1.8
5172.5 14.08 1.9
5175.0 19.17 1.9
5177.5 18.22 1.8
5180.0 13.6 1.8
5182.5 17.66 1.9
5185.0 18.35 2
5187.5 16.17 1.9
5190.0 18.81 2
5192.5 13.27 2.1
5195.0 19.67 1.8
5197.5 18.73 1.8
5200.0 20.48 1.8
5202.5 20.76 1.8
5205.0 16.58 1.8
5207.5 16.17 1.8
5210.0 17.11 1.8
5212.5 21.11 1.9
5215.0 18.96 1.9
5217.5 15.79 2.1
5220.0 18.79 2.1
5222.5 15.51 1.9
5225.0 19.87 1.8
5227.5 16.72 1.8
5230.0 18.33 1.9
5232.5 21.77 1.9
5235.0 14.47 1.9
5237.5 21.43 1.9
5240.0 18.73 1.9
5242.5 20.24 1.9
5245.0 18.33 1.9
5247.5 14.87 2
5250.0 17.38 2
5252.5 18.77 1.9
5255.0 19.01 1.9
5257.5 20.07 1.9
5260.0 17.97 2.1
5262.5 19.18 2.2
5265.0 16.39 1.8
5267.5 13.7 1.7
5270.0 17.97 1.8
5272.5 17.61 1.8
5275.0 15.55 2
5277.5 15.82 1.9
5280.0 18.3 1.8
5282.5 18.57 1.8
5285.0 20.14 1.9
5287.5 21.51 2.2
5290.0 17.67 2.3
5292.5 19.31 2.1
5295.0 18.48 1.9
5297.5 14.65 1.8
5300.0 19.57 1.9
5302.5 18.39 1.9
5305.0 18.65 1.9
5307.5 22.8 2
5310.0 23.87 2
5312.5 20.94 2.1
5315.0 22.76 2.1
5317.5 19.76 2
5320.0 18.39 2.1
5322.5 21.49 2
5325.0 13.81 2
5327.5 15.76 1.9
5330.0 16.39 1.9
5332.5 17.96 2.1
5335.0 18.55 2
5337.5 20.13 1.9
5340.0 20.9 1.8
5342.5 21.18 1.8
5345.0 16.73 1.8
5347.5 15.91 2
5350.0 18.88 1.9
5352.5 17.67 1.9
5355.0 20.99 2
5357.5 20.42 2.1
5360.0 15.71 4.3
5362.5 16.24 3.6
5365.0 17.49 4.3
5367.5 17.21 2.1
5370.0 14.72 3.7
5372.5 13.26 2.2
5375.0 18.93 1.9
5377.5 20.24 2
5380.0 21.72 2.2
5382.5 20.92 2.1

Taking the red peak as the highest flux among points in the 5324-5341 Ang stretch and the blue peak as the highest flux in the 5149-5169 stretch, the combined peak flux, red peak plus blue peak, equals 41.6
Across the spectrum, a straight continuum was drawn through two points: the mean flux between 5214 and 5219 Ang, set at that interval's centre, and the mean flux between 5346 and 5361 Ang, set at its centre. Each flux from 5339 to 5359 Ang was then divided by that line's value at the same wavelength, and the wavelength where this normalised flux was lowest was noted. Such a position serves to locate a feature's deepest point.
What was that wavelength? 5347.5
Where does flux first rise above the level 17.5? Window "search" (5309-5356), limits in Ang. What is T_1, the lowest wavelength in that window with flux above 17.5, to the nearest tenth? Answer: 5310.0 Ang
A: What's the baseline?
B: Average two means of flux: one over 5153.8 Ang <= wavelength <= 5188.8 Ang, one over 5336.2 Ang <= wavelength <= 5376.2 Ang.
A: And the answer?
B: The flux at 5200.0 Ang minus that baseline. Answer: 3.2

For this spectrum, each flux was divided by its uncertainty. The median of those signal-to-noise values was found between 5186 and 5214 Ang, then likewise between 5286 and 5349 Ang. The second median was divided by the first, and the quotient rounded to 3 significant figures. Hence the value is 1.02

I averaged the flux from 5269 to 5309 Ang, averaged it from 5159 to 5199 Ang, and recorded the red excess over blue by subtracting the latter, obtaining 1.7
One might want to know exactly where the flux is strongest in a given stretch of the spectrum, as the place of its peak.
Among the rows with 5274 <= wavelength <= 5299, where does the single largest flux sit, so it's 5287.5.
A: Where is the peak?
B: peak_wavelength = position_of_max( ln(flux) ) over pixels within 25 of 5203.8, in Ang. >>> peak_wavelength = 5212.5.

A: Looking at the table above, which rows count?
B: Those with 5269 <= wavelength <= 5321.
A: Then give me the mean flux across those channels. 19.1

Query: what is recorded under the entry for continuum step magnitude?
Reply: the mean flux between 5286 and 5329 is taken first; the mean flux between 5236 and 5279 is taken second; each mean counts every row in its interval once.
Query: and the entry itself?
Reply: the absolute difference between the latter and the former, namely 1.5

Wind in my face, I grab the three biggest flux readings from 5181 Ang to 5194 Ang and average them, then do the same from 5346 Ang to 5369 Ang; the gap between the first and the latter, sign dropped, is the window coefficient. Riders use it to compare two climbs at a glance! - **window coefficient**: 1.8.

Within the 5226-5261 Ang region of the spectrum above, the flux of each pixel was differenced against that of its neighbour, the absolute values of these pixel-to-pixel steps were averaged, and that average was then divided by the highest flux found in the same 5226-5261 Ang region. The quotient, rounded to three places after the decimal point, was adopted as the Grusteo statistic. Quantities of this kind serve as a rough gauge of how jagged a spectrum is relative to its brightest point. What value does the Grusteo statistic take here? 0.128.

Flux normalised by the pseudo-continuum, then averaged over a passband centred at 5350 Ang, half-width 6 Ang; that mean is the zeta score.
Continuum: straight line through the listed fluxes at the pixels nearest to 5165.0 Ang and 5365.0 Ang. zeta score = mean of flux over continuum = 1.03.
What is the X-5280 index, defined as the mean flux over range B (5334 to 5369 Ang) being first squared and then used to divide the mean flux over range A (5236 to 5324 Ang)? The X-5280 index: 0.055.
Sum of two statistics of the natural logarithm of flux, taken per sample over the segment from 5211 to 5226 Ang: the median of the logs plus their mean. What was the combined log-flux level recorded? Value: 5.84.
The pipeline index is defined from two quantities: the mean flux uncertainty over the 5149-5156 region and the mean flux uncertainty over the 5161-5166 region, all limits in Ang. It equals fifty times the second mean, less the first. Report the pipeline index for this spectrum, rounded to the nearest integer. 96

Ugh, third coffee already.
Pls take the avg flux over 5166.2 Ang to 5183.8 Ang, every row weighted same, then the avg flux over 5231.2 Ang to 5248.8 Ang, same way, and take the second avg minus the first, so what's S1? 3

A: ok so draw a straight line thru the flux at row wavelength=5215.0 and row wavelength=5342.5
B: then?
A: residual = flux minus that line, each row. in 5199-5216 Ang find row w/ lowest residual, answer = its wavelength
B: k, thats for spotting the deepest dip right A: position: 5207.5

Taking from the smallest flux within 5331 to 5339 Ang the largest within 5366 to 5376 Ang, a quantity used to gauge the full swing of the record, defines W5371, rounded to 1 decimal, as -1.0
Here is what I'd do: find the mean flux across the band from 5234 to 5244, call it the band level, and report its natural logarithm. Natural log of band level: 2.93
